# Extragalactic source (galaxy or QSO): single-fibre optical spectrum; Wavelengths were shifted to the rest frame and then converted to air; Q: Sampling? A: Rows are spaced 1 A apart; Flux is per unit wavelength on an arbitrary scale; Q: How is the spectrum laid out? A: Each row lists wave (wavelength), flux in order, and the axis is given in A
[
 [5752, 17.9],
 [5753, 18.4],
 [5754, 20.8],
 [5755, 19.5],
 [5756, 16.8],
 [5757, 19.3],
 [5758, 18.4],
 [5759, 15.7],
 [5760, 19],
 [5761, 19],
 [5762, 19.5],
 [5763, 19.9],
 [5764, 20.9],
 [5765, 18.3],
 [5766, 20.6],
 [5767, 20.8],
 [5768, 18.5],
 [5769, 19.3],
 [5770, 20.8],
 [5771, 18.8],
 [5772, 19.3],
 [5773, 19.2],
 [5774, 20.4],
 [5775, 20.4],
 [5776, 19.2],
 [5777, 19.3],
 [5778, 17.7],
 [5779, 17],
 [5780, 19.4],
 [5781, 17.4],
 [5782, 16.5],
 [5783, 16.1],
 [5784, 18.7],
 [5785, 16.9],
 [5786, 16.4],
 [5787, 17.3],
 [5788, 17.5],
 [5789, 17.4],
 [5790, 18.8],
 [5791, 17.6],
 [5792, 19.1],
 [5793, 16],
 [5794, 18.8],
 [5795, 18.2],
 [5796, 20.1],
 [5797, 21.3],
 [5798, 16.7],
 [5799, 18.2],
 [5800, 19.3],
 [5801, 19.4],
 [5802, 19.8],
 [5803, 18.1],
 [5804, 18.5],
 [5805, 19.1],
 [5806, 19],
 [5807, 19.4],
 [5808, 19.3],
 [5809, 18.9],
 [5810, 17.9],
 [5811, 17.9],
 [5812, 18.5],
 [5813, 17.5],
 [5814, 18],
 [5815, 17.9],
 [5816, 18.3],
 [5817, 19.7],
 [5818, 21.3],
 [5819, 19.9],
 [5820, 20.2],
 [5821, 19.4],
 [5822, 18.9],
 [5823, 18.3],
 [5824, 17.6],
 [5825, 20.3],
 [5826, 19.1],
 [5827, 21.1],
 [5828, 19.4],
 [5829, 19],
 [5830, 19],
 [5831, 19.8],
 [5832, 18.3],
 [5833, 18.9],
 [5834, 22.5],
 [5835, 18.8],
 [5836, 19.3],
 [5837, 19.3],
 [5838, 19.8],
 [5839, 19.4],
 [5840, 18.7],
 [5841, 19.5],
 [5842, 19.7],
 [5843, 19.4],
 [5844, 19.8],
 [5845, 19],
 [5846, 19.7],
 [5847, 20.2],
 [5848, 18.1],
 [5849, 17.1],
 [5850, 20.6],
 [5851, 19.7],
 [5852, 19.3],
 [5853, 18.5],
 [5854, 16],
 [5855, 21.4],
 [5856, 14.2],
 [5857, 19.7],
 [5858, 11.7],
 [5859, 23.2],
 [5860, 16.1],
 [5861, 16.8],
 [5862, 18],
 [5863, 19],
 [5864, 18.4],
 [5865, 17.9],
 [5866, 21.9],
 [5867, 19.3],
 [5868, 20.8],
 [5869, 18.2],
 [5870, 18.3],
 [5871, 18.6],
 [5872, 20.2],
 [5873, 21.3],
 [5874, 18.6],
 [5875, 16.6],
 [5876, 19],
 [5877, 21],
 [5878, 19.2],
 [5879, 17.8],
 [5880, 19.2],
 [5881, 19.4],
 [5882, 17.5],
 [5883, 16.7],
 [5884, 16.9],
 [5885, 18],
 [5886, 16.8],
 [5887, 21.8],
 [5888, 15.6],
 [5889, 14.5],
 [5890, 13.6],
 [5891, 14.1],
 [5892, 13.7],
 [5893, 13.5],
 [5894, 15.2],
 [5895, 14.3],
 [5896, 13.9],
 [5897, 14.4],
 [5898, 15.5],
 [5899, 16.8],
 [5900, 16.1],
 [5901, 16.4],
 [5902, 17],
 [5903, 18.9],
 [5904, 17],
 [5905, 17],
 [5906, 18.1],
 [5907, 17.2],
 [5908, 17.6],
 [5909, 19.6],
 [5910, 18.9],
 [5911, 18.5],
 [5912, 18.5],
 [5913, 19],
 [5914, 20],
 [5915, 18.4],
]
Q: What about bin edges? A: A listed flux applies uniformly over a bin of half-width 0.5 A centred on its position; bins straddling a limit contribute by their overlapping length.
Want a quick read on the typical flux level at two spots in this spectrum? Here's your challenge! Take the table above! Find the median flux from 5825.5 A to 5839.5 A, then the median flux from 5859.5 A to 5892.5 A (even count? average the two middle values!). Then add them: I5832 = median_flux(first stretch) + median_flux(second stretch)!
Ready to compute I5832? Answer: 37.5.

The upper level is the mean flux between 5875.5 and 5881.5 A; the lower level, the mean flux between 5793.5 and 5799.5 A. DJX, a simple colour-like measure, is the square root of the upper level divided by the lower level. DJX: 1.01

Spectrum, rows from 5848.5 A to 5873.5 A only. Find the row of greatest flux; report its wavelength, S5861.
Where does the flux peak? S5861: 5859 A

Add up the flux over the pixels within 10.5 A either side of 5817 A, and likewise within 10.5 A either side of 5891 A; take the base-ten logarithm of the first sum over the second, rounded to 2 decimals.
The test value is 0.08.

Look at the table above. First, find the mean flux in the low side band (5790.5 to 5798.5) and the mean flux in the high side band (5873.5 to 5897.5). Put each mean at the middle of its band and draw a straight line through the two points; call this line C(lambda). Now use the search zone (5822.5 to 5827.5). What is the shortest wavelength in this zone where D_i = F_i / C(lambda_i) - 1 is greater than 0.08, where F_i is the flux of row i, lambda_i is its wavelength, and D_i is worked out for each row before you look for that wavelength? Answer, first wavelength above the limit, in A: 5825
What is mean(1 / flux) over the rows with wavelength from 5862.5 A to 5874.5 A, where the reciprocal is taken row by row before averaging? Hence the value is 0.052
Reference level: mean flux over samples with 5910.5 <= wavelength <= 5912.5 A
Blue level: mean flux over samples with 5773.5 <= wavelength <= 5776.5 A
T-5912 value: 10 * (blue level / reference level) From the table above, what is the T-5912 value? 10.8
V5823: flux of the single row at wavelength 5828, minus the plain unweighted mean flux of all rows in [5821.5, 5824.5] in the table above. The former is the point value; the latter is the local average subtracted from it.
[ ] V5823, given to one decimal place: 1.1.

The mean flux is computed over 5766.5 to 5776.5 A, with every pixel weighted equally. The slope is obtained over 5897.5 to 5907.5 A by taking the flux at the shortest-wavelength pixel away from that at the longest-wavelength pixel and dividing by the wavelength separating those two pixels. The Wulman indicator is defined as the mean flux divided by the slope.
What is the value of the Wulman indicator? 104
